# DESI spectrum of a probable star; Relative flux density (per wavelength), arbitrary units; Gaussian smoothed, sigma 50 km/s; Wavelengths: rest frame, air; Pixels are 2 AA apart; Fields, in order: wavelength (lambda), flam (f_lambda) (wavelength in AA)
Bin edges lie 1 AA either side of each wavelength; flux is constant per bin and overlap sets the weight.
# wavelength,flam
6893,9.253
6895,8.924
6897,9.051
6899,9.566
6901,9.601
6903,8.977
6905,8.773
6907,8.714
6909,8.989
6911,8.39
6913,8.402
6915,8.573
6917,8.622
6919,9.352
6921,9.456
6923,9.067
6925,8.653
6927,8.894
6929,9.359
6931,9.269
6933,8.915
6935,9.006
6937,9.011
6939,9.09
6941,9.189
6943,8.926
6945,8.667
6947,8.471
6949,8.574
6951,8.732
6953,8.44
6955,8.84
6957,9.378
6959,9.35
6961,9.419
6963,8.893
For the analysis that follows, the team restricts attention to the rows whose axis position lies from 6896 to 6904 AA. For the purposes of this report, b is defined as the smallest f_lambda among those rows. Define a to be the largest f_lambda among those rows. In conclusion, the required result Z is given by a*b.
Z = 86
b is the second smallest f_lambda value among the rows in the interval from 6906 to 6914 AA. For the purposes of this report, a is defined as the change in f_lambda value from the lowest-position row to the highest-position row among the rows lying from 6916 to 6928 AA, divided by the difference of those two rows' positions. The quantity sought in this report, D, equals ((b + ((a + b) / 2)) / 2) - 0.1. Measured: 6.21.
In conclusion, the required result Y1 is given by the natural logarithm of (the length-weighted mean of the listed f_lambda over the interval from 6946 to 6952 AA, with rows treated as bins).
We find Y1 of 2.151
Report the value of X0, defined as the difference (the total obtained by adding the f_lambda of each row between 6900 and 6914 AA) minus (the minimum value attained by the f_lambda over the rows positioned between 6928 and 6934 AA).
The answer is 53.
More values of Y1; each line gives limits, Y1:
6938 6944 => 2.205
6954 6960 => 2.218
